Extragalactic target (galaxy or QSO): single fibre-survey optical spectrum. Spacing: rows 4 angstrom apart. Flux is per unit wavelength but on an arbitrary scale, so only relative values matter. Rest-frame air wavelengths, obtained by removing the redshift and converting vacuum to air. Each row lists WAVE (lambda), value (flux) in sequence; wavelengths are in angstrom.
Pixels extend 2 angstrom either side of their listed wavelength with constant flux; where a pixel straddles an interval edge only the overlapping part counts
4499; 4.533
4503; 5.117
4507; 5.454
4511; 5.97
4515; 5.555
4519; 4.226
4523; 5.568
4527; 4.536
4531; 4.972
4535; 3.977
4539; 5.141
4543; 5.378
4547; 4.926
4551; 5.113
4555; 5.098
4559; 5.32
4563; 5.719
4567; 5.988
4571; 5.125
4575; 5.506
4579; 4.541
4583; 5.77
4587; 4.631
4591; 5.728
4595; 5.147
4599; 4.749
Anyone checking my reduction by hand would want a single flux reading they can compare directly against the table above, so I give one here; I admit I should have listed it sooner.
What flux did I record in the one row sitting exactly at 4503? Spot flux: 5.117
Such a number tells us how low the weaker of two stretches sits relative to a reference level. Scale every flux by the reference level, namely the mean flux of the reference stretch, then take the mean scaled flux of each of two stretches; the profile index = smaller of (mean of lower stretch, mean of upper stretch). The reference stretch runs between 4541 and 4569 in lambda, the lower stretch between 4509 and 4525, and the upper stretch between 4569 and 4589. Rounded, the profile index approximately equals 0.954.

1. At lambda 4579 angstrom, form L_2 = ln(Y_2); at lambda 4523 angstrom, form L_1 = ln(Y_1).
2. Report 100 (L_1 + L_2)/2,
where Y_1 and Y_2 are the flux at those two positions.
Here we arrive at 162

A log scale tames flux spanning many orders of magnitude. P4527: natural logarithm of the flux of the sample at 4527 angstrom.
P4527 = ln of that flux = 1.51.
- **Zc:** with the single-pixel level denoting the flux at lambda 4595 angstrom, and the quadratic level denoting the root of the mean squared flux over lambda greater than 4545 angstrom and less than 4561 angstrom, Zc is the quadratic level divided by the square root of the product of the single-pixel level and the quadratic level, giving 1.00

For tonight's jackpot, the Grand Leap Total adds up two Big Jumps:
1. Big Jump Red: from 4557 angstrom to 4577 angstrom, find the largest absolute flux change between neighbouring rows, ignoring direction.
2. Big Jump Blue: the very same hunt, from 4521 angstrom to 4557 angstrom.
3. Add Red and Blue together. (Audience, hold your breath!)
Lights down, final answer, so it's 2.03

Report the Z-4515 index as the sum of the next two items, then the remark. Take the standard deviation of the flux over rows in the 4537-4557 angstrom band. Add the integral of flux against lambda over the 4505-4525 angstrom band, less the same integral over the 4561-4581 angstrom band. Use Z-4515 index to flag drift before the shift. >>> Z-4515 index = -0.3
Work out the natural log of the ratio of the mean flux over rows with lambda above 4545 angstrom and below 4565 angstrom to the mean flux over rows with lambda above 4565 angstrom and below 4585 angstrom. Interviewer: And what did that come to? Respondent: -0.028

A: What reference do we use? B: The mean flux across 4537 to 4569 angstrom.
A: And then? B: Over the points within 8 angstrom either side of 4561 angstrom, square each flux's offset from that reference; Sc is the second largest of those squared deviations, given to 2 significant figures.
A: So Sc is 0.15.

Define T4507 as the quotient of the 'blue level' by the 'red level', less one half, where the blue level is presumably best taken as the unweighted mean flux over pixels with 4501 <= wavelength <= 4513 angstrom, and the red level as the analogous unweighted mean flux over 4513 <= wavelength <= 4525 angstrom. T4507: 0.58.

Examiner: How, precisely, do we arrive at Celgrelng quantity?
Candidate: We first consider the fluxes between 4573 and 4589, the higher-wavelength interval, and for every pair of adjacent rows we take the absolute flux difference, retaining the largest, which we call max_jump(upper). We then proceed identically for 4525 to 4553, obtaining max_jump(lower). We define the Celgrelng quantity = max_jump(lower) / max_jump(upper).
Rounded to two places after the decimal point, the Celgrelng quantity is 0.95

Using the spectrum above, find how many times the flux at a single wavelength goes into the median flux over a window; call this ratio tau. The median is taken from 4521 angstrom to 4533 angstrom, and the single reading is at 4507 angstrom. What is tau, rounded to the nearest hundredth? 0.91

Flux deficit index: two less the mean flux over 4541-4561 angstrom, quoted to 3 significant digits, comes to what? -3.17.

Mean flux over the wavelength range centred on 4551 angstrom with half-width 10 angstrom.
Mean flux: 5.2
